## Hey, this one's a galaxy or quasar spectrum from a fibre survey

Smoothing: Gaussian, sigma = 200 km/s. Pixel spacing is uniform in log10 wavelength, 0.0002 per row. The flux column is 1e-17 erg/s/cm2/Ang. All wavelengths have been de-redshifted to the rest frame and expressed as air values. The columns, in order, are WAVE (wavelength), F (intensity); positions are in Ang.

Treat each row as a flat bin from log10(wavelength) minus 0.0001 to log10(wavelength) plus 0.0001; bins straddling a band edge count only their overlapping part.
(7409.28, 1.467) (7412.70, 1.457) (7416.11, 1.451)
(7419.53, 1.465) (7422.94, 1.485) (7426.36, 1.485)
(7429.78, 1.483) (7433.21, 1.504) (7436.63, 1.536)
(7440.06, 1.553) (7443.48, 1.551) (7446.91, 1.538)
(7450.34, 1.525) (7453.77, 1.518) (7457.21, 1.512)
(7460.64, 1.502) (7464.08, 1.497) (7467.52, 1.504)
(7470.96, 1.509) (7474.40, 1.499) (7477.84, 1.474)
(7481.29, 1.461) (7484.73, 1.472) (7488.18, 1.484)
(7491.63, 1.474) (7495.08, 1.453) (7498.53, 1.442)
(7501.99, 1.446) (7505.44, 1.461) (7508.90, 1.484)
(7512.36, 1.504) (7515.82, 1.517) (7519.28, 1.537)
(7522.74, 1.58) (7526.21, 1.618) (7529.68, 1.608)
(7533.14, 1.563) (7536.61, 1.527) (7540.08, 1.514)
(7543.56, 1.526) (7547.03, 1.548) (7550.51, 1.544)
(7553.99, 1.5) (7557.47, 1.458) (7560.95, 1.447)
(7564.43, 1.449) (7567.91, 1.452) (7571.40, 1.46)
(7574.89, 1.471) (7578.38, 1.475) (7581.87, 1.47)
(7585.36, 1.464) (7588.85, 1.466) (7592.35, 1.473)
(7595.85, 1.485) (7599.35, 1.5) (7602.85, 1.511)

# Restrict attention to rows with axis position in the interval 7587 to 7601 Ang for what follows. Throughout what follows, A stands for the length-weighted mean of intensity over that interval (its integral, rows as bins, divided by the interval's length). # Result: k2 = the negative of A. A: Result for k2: -1.48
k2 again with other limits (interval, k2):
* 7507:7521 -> -1.51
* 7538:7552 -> -1.53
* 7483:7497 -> -1.47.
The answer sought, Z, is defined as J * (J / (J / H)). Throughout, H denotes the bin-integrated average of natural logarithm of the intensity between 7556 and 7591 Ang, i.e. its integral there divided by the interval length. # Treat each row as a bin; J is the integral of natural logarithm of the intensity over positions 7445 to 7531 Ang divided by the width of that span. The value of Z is 0.155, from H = 0.379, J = 0.408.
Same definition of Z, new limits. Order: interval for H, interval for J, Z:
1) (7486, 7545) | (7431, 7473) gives 0.173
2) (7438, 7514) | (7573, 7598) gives 0.155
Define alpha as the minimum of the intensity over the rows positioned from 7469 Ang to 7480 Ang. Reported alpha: 1.474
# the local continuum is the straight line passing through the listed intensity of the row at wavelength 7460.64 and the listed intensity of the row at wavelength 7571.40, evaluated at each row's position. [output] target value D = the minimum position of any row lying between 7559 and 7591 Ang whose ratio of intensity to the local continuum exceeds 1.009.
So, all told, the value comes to 7578.38 Ang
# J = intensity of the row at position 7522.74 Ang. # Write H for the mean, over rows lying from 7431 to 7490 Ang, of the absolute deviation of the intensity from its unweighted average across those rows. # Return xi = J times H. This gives 0.033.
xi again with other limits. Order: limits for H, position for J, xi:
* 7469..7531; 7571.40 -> 0.059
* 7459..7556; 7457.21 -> 0.052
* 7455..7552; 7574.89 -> 0.051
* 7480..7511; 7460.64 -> 0.019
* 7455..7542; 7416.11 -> 0.050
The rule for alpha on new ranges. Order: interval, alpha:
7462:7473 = 1.497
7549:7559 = 1.458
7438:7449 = 1.538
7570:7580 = 1.46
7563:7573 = 1.449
